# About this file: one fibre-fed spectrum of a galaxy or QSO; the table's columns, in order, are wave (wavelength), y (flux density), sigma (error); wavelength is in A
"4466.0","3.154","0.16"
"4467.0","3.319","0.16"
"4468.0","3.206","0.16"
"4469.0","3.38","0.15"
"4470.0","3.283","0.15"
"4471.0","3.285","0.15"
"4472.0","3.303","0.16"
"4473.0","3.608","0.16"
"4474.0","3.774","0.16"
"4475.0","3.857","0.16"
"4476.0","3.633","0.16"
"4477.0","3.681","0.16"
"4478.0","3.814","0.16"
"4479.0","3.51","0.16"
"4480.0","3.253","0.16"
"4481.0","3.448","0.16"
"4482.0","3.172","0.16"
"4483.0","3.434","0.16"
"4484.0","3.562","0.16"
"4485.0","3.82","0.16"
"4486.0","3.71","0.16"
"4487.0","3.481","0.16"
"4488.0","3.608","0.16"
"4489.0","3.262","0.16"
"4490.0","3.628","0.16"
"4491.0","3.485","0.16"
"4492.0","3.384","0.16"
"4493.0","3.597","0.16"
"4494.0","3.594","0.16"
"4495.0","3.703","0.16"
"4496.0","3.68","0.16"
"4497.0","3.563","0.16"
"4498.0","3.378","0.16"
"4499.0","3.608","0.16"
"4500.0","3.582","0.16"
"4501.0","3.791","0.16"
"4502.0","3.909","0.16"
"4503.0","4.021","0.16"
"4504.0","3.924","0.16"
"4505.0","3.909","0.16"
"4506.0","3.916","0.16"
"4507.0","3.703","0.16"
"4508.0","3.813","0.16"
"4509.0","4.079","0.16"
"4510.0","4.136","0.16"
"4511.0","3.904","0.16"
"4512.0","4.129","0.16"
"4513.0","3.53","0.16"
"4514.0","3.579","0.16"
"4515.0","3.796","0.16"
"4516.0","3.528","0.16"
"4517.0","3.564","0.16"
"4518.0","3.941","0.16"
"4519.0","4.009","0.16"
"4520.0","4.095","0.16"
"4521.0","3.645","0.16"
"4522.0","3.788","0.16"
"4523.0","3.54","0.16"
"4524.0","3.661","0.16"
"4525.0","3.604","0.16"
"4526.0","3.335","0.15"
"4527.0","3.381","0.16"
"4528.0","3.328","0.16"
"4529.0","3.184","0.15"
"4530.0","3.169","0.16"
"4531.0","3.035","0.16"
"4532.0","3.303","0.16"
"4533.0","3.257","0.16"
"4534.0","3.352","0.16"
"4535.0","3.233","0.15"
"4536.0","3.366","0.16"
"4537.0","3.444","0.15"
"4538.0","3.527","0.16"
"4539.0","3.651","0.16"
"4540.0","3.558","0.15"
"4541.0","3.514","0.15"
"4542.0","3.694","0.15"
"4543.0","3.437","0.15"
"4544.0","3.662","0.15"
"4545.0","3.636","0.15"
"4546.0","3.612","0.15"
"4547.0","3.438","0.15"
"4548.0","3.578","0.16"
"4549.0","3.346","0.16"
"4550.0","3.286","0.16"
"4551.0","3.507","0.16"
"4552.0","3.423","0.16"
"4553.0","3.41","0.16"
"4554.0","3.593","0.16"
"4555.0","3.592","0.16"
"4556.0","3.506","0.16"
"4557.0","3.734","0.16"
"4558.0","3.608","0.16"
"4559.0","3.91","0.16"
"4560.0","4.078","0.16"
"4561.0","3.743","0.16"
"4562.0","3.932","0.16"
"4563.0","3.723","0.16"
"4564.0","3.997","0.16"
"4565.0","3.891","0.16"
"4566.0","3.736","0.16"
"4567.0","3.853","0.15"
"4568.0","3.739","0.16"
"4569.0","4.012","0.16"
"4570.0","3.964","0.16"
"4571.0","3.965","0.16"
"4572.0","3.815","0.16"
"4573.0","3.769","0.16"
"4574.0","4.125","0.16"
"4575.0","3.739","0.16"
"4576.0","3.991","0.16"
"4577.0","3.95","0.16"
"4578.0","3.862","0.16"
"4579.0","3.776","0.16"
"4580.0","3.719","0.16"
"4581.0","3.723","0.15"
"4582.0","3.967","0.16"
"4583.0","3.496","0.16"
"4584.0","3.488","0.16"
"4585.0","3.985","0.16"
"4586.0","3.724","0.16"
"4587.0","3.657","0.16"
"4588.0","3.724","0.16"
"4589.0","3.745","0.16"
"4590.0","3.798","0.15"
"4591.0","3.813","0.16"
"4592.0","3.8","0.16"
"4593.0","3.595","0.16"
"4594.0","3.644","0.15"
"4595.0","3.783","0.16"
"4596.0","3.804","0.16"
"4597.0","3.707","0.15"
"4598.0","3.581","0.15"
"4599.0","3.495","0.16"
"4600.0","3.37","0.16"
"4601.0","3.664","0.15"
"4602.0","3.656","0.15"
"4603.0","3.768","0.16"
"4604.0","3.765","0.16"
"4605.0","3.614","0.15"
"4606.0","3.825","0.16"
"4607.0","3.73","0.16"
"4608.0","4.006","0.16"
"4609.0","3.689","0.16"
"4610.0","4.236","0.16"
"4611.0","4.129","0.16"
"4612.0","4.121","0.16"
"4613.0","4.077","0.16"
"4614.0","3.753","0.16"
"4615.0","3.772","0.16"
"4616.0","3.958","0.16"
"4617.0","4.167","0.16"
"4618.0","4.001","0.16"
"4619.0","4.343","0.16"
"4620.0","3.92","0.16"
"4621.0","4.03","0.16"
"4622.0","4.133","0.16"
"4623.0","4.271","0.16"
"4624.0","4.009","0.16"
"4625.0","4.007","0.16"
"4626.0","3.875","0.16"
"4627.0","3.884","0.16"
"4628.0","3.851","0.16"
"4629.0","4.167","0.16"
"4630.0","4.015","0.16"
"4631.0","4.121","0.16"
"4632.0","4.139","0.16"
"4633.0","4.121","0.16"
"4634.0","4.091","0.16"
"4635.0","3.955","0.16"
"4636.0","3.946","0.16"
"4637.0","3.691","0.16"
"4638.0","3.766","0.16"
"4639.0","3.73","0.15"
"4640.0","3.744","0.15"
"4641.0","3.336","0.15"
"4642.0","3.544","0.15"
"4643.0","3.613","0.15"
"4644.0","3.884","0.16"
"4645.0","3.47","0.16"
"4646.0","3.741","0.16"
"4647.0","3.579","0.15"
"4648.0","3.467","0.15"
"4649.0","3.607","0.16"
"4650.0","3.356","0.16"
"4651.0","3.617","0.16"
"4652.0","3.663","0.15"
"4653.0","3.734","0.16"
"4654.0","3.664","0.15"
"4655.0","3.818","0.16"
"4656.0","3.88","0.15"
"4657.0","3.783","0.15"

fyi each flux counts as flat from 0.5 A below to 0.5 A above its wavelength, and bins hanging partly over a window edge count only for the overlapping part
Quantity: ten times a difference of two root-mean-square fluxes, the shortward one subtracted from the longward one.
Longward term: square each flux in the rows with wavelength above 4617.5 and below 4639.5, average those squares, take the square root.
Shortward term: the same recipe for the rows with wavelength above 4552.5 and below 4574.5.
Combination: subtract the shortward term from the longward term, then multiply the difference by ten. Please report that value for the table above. 2.0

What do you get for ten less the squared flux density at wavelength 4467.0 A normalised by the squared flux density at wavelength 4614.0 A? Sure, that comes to 9.22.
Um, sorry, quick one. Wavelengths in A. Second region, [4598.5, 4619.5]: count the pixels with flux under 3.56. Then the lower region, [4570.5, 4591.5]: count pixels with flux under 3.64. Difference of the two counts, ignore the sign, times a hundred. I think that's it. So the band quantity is 0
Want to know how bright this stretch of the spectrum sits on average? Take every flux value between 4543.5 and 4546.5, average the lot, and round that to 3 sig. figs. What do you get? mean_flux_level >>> 3.64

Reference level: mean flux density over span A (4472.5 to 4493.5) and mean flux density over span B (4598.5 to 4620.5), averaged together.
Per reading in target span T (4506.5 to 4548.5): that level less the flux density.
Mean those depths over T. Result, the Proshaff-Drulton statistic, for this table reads 0.12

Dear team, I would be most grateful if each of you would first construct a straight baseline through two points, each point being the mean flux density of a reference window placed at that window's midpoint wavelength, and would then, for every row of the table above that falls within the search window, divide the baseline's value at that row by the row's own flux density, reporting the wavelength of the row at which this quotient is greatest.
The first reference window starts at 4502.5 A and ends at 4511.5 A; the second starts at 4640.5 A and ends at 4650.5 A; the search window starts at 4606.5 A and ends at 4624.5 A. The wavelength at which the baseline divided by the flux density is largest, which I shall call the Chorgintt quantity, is 4609.0 A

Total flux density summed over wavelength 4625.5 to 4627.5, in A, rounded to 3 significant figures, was 7.76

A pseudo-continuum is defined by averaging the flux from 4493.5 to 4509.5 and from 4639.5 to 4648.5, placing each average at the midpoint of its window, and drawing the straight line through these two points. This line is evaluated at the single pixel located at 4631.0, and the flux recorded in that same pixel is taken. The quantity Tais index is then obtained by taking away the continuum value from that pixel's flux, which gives 0.51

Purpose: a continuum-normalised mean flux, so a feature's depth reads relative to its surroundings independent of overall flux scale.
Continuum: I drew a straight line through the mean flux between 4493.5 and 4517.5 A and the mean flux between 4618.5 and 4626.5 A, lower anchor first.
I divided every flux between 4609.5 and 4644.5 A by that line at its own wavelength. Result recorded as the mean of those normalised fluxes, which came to 0.968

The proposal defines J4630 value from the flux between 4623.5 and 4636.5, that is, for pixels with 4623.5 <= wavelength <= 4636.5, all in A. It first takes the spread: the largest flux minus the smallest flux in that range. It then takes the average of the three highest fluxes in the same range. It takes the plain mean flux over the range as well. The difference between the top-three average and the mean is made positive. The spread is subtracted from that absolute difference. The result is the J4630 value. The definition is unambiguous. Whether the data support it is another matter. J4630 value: -0.19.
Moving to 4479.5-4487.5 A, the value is -0.44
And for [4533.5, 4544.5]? -0.29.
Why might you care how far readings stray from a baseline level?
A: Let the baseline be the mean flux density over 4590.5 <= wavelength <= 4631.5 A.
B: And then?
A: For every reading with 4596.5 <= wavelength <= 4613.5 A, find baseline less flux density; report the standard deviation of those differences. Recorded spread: 0.24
